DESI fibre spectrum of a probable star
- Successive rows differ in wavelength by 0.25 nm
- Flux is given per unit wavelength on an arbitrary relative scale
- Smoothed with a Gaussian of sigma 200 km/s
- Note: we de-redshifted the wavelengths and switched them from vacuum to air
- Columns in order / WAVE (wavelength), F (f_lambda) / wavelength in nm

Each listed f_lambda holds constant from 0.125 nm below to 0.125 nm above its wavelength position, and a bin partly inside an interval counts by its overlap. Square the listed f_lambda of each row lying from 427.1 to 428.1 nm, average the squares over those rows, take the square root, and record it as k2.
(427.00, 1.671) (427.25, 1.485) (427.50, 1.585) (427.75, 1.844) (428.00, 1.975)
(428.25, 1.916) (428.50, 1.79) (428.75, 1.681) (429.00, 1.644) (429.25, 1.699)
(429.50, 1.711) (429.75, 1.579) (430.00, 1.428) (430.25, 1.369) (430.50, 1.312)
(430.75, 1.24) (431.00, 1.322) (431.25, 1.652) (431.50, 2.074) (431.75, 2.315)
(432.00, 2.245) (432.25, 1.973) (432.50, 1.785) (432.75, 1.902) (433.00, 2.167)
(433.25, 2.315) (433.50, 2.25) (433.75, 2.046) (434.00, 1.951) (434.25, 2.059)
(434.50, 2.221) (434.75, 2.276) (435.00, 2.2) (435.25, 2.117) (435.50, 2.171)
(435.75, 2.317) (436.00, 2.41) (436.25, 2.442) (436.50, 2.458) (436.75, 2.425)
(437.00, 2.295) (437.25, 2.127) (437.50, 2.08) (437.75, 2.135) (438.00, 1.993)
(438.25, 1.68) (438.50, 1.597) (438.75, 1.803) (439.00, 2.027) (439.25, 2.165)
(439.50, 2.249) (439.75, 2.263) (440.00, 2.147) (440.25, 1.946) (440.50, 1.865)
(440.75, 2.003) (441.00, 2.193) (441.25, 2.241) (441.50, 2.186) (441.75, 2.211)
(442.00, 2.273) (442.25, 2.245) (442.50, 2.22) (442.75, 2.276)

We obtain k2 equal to 1.73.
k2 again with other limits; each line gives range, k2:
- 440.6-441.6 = 2.16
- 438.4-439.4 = 1.91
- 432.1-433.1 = 1.96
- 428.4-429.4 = 1.70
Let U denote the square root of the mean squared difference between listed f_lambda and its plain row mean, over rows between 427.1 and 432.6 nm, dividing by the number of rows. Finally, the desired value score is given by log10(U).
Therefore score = -0.5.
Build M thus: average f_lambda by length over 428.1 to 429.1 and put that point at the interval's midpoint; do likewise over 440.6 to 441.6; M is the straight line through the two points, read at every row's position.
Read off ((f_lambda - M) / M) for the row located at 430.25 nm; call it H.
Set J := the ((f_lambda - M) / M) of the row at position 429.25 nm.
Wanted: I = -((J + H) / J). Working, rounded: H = -0.25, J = -0.05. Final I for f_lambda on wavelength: -6.1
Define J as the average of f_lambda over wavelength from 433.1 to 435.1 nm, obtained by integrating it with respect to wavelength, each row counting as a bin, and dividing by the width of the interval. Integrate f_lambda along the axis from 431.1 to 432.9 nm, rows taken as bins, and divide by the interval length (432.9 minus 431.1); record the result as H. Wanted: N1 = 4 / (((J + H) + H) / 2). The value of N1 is 1.30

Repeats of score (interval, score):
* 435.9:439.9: -0.6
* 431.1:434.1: -0.7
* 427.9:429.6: -0.9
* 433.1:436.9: -0.8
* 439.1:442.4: -0.9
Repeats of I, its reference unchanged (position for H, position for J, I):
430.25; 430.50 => -1.9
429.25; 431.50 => -0.6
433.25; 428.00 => -2.6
